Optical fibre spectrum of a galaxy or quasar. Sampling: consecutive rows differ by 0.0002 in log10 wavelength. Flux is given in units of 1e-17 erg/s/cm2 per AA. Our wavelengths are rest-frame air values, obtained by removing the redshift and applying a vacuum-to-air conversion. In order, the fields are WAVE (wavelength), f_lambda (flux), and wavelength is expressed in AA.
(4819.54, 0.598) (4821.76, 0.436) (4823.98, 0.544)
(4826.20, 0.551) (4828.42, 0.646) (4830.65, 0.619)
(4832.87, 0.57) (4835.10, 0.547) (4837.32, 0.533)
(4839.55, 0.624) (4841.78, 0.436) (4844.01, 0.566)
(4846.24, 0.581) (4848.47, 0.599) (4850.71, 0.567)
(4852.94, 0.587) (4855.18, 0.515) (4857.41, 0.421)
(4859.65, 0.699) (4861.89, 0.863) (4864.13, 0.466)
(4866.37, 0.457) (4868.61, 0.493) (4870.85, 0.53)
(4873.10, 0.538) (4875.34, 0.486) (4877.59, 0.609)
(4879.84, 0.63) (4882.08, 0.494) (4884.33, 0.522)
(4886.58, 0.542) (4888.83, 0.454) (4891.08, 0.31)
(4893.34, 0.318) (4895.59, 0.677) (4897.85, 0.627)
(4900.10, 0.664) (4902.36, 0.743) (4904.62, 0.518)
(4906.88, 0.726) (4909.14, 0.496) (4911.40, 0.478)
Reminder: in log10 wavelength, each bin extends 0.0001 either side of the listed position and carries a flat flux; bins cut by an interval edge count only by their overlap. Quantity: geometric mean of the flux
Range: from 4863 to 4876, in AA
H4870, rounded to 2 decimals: 0.49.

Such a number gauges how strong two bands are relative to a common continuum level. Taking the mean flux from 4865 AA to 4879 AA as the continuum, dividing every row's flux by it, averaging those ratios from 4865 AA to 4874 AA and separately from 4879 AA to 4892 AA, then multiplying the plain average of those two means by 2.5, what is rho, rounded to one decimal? 2.4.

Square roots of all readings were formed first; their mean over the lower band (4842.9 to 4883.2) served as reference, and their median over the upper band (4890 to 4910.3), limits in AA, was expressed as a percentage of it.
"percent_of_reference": 106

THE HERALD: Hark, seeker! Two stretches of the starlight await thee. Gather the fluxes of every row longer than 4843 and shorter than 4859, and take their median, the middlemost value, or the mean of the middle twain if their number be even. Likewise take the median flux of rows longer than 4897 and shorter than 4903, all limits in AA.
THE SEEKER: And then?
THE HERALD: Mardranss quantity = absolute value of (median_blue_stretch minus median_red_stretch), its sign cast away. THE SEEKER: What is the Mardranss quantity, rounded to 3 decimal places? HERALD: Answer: 0.097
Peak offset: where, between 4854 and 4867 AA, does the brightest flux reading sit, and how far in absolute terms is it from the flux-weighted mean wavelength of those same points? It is 1.1 AA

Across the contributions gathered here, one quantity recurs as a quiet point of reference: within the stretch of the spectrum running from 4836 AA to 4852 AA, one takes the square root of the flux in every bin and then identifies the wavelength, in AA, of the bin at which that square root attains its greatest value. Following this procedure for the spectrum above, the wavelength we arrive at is 4839.55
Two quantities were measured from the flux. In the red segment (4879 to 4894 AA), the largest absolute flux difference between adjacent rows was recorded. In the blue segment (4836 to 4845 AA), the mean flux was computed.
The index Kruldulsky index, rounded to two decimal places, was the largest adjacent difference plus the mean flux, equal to 0.68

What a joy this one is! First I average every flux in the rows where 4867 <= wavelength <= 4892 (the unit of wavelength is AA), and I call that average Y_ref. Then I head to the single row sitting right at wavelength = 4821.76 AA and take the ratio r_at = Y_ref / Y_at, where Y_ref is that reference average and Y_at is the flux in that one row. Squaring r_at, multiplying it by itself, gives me 1.4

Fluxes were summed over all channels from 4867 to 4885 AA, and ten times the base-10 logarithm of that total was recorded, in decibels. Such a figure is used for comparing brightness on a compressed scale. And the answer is 6.3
